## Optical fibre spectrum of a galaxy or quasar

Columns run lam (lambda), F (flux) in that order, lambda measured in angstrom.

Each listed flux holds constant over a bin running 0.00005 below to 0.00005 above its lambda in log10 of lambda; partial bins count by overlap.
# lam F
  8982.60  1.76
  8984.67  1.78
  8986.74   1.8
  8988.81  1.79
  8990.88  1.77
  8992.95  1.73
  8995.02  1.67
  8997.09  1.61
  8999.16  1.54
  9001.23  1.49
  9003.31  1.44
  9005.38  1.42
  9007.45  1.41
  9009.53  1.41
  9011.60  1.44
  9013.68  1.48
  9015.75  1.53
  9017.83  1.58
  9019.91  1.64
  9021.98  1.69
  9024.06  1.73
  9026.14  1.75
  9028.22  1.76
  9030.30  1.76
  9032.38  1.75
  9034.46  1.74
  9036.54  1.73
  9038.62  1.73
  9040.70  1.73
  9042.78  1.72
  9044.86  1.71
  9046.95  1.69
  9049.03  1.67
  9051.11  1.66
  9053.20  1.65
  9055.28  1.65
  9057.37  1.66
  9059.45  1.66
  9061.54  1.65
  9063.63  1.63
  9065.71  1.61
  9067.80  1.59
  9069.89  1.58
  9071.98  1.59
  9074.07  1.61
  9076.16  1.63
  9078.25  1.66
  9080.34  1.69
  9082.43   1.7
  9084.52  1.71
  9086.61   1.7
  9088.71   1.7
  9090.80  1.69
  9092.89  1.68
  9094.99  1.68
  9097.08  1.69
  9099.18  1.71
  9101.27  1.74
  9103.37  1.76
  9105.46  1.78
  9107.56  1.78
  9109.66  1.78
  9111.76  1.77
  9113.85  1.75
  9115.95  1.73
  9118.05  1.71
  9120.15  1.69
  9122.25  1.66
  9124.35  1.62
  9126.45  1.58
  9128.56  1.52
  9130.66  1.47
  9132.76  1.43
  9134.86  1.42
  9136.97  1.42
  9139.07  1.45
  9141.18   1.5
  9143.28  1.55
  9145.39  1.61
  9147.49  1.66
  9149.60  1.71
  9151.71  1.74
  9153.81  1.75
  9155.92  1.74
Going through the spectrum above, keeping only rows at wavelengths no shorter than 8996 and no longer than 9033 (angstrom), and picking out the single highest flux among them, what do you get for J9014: 1.76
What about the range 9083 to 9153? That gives 1.78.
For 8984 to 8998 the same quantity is 1.8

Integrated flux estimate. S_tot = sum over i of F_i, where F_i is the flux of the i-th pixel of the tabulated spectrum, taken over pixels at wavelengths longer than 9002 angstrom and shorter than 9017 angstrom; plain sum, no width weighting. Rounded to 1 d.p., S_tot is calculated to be 10.1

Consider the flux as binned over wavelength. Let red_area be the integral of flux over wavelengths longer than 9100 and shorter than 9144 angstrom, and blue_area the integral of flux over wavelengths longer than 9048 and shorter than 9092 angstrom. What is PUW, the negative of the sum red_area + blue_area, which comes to -144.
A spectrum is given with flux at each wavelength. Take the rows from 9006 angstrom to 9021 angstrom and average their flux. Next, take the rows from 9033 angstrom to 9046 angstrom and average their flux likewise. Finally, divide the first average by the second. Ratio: 0.87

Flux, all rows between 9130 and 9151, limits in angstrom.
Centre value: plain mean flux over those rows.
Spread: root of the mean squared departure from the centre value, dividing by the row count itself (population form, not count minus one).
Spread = 0.100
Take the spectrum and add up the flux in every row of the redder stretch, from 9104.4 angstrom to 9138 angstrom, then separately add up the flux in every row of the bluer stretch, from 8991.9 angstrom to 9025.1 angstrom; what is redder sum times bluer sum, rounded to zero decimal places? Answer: 648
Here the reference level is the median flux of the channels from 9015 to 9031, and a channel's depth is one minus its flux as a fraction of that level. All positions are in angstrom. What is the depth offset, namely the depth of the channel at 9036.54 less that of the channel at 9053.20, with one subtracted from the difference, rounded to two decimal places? -1.05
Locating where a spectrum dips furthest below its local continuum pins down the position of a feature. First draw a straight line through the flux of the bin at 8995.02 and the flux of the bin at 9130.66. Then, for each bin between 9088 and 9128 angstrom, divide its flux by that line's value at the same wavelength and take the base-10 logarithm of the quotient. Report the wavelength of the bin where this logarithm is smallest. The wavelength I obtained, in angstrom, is 9126.45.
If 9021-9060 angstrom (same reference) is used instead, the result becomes 9021.98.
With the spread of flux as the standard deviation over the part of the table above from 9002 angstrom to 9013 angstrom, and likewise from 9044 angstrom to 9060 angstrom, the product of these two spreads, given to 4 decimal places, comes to 0.0003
